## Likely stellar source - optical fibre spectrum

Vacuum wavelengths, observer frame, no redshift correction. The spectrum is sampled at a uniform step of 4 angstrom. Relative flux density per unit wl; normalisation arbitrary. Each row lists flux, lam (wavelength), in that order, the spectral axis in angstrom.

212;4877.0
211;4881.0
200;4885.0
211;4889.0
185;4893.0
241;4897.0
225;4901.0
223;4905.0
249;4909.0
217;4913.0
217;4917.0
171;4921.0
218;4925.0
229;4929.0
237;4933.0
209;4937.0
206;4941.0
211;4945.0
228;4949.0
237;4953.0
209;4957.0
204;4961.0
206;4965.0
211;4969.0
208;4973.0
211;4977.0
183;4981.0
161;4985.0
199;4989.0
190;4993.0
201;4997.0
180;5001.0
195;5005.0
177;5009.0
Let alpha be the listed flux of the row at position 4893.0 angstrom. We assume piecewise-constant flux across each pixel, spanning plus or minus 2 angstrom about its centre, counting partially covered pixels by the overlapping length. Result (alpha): 185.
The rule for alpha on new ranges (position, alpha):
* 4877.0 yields 212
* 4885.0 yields 200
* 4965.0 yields 206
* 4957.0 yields 209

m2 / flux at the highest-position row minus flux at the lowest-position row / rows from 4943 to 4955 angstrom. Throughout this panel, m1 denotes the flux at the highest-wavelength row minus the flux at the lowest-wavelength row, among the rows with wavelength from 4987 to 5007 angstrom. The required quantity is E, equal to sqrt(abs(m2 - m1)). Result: 5.5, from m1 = -4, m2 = 26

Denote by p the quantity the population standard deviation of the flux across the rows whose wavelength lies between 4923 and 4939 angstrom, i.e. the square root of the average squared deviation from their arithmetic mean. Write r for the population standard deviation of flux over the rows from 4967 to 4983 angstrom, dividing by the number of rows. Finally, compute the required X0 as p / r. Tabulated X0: 0.91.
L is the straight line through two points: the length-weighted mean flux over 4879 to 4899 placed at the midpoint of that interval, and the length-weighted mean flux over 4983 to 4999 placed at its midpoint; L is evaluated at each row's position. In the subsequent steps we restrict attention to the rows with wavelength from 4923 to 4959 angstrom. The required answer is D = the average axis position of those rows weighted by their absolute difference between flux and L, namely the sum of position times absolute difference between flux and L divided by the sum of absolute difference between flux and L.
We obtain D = 4941.5 angstrom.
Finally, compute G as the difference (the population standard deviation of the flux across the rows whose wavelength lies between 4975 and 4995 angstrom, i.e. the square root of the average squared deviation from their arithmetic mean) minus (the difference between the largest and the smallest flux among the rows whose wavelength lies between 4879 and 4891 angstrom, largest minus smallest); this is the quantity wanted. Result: 6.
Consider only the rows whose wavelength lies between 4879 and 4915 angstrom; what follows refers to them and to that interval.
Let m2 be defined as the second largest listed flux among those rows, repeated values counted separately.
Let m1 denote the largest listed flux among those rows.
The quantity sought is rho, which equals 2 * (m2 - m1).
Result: -16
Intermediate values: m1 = 249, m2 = 241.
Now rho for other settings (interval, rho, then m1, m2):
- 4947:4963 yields -18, 237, 228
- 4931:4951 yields -18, 237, 228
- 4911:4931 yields -22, 229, 218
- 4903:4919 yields -52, 249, 223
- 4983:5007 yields -4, 201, 199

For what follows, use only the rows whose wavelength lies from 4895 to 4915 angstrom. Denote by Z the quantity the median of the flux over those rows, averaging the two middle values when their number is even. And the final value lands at 225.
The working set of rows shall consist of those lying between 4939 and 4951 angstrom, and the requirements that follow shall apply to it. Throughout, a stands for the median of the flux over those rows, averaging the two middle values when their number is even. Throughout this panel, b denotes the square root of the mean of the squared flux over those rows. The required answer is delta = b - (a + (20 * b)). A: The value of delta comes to -4300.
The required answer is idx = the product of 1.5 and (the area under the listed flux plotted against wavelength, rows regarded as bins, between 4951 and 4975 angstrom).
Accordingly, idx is 7650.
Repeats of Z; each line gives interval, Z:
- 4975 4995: 190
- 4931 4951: 211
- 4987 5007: 195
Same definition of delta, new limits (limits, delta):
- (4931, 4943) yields -4347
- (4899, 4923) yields -4367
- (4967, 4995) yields -3913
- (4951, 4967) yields -4281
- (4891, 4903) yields -4372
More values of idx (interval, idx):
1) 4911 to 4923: 3630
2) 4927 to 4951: 7920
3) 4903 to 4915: 4134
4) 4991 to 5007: 4596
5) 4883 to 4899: 5022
